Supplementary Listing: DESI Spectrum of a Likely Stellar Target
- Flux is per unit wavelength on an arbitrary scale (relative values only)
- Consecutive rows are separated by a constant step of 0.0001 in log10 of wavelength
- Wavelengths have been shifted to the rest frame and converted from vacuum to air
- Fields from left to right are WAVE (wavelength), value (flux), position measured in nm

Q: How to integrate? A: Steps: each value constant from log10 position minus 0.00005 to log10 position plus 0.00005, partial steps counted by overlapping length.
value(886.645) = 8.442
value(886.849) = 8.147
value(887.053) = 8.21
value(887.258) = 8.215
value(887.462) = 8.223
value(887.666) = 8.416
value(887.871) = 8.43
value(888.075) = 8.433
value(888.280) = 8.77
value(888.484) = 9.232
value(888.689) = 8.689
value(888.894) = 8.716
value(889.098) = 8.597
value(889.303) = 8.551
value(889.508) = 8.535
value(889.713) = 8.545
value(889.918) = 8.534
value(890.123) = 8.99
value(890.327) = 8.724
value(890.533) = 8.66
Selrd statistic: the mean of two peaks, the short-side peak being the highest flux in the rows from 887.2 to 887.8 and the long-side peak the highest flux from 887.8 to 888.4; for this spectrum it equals 8.59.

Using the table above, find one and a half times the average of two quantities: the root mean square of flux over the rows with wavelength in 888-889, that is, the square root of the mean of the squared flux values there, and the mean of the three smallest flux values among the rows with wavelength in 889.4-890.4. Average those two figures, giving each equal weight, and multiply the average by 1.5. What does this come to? 13.0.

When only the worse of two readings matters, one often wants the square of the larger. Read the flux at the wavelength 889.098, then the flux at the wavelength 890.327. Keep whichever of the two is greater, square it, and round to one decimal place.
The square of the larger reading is 76.1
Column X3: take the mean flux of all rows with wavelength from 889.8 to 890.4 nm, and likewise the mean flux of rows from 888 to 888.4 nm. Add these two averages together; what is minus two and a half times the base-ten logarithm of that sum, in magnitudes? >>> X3 -3.10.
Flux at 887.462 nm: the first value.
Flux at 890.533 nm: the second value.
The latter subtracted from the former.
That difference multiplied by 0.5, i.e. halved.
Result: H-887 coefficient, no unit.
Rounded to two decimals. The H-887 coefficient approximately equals -0.22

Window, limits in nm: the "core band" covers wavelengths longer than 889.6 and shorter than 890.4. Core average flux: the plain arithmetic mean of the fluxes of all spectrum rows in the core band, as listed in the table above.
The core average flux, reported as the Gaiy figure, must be 8.70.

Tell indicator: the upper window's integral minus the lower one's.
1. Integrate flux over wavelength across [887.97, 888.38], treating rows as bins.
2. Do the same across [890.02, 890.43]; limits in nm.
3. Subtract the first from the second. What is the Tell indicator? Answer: 0.11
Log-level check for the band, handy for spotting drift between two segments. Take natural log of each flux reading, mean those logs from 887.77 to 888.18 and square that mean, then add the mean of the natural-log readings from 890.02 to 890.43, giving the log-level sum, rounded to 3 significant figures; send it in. 6.73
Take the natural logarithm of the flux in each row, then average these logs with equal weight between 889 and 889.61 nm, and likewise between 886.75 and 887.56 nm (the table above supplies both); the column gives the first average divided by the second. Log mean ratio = 1.02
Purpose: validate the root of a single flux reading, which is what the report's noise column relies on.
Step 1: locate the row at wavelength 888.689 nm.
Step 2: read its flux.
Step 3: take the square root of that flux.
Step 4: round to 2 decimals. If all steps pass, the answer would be 2.95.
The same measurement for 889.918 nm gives 2.92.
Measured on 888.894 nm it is 2.95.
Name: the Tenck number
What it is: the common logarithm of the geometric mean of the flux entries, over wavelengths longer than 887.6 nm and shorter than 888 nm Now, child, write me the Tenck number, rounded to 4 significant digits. 0.9255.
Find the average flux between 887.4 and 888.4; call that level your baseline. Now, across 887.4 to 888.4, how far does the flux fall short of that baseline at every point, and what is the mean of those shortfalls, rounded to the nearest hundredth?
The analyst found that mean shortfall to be 0.00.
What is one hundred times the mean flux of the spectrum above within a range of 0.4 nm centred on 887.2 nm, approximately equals 821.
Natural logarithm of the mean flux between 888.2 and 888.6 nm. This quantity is 2.20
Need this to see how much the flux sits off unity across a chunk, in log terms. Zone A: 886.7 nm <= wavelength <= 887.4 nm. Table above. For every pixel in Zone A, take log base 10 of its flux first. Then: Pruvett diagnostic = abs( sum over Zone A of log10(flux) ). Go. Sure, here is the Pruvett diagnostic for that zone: 2.7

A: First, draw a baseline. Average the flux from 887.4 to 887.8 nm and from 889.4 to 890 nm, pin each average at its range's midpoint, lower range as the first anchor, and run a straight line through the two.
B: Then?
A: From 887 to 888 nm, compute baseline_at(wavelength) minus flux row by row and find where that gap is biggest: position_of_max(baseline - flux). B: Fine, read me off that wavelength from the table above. 887.462 nm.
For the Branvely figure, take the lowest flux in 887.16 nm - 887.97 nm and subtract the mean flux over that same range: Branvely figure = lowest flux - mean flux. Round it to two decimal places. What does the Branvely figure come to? -0.11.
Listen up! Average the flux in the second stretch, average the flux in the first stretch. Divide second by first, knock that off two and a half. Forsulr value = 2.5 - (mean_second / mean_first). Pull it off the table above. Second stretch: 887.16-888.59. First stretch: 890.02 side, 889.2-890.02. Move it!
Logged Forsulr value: 1.50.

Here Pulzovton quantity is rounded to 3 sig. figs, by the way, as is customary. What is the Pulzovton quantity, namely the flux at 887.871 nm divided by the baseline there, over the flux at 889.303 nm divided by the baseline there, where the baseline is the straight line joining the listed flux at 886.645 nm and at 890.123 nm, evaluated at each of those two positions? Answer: 1.01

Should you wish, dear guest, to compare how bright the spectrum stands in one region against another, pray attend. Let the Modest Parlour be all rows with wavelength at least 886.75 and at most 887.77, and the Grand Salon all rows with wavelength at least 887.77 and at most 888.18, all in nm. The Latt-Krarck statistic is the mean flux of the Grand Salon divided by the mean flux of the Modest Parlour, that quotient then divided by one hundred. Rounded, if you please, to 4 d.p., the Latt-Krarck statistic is 0.0102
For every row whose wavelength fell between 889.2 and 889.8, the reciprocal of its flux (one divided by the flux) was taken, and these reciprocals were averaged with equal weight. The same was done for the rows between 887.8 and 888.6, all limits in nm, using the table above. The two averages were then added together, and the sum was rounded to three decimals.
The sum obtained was 0.232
